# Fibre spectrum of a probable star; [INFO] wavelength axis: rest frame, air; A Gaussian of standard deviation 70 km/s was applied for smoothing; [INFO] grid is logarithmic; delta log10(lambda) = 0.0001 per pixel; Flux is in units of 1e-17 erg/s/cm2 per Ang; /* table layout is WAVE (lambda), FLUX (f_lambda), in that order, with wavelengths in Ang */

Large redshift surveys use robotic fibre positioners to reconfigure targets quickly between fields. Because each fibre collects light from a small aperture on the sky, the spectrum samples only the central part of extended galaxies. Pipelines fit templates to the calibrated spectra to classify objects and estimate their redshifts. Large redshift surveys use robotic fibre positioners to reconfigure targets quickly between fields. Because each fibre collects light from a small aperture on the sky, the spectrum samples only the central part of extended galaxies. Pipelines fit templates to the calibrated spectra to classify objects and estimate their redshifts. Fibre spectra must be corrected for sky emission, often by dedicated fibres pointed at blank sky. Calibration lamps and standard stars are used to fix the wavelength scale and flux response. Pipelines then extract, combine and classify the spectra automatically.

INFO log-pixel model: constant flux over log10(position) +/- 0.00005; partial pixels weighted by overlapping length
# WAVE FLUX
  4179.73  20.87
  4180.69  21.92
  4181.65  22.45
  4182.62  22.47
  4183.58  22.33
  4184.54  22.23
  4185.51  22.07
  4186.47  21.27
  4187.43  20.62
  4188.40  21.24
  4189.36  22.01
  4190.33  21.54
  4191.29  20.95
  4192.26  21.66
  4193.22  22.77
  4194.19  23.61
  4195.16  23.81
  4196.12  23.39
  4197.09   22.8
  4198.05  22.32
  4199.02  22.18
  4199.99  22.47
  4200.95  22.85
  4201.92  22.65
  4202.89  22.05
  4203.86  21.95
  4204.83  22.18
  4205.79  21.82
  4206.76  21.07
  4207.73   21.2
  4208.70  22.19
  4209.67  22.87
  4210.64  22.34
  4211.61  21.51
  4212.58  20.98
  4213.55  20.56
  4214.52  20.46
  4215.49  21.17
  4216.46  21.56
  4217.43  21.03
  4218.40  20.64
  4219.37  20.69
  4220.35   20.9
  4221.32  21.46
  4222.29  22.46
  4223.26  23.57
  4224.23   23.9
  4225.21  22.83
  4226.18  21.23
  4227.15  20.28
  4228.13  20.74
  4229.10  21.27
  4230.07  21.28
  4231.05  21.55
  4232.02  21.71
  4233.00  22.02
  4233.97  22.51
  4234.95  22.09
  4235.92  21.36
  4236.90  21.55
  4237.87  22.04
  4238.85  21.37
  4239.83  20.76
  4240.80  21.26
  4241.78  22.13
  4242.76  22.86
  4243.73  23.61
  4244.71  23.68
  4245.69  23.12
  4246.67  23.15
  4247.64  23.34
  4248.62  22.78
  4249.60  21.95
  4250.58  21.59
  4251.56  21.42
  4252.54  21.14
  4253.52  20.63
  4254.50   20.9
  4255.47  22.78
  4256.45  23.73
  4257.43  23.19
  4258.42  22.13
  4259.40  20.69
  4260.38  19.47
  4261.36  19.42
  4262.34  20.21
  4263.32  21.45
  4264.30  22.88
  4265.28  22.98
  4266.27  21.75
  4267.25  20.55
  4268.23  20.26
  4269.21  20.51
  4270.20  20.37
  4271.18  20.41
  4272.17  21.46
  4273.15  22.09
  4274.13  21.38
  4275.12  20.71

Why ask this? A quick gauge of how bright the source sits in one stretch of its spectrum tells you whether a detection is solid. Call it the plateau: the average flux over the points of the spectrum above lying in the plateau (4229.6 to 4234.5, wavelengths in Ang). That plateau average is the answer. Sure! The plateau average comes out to 21.8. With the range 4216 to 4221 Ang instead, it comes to 21.0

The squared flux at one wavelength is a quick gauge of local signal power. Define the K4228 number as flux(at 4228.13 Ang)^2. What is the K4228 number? 430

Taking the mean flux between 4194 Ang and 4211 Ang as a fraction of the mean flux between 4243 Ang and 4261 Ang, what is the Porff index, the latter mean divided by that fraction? 21.9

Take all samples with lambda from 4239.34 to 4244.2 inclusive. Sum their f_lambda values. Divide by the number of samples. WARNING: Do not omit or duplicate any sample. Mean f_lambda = 22.1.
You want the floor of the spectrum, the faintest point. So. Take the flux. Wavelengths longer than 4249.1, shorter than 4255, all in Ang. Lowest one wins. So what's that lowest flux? 20.63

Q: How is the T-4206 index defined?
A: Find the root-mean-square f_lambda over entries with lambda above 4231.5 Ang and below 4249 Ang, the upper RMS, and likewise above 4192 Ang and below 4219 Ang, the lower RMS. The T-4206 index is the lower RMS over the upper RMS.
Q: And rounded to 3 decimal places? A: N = 0.987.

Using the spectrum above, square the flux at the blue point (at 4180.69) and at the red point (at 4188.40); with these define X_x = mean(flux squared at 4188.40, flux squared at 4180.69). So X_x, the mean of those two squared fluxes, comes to 466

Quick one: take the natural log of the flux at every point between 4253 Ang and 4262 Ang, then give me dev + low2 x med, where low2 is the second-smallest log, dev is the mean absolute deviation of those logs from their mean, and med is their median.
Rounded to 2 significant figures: 9.1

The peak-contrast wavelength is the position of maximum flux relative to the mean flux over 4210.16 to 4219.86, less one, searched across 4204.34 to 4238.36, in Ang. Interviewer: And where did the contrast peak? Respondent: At 4224.23 Ang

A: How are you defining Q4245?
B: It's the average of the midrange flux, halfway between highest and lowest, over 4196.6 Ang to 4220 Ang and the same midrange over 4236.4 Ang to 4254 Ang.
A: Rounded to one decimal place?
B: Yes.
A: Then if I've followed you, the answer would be 21.9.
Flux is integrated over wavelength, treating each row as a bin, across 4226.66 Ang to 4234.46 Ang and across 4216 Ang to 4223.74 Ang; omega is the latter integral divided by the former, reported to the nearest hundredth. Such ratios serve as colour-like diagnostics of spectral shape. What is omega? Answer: 1.00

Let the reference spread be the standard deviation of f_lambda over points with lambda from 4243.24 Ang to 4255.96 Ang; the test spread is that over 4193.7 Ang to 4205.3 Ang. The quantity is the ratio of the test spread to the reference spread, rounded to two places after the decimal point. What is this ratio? 0.58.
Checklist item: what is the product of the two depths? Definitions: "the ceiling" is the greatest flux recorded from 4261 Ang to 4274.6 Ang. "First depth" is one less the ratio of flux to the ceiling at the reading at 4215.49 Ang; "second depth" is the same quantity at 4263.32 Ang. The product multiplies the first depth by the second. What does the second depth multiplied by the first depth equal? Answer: 0.0052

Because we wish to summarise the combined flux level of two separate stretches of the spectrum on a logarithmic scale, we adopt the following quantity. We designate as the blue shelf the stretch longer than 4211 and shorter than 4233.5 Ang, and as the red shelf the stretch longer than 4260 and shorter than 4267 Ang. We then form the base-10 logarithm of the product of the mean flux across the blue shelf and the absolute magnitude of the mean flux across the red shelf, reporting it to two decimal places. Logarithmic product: 2.66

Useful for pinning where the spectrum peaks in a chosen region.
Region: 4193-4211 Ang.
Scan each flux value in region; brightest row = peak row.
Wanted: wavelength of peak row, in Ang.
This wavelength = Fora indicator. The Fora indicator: 4195.16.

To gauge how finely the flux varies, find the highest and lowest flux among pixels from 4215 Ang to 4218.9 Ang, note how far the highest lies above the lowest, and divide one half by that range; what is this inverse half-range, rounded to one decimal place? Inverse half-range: 0.5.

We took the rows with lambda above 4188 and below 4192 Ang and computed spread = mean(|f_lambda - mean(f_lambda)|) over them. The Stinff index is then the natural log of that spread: -1.1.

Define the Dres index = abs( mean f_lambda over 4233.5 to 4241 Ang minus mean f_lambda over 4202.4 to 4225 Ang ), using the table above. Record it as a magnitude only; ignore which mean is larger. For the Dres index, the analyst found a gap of 0.06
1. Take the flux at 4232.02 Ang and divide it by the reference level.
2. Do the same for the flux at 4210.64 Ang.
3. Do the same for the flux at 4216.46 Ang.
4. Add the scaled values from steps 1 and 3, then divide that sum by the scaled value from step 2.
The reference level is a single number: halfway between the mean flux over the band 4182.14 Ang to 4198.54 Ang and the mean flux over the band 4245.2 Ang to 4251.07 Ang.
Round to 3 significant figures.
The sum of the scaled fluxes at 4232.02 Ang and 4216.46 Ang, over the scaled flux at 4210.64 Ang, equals 1.94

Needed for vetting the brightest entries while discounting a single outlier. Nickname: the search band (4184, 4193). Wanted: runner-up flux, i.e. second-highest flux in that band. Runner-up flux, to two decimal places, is 22.07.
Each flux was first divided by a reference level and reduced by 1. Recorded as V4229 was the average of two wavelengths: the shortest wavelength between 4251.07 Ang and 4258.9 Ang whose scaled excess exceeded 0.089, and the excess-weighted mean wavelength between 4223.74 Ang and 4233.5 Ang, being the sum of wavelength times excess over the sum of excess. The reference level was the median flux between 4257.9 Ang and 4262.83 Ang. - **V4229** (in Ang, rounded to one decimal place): 4241.7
